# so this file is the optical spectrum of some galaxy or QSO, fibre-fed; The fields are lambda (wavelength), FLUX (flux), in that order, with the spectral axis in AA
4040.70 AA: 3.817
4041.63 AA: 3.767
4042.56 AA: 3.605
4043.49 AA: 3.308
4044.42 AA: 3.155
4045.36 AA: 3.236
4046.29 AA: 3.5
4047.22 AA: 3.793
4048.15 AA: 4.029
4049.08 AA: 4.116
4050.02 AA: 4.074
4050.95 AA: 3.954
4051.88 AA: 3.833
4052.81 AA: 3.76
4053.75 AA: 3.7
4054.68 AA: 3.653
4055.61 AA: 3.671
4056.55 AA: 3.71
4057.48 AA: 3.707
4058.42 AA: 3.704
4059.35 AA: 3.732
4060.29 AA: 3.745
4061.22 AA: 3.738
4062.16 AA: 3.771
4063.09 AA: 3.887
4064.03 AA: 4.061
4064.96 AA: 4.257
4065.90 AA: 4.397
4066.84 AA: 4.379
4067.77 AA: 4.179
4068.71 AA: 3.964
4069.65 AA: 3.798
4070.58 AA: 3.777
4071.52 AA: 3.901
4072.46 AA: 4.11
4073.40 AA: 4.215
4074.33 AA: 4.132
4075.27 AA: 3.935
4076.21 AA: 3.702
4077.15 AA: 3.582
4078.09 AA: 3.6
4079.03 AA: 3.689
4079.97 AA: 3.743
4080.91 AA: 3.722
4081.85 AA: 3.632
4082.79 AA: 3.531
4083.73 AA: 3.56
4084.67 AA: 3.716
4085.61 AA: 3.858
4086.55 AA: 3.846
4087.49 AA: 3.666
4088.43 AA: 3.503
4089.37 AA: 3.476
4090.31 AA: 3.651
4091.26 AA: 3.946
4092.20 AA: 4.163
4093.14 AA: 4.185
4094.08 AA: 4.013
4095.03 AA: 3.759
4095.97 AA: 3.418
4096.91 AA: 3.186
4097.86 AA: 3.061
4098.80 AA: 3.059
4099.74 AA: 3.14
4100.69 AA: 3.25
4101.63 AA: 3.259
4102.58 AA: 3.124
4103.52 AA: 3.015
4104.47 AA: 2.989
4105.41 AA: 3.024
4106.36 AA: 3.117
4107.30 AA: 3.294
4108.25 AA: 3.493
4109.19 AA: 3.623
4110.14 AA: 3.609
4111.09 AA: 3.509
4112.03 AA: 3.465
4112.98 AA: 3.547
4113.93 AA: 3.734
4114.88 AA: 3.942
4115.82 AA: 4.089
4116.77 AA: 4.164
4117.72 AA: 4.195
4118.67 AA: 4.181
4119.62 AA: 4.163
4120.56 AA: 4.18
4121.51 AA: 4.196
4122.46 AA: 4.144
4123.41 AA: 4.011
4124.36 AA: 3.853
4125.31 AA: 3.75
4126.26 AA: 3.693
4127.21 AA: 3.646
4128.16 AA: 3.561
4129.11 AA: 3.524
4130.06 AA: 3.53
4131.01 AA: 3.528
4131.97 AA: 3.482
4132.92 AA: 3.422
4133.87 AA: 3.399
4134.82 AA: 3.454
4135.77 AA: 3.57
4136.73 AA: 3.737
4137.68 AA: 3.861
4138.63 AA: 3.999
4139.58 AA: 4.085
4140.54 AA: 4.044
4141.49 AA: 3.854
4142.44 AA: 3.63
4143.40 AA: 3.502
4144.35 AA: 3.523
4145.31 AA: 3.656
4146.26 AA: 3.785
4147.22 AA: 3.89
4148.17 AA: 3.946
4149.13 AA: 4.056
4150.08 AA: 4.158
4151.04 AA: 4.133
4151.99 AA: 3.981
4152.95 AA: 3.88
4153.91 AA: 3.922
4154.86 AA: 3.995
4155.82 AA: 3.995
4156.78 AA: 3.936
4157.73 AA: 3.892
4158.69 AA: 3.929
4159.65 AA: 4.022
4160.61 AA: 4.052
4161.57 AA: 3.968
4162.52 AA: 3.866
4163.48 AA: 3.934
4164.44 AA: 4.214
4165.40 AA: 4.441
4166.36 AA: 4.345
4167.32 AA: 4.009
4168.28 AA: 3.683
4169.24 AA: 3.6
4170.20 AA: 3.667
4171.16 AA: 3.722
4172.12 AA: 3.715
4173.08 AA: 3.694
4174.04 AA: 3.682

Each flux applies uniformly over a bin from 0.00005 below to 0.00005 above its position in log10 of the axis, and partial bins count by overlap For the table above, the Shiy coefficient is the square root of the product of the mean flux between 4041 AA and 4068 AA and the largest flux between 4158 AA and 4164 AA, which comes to 3.93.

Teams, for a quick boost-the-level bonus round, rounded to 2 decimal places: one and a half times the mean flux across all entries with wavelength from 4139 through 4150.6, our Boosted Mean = 5.77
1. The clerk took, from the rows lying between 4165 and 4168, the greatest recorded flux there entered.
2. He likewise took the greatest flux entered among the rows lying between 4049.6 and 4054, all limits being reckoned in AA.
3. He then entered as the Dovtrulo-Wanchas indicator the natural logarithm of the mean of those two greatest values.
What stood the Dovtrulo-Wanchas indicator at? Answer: 1.45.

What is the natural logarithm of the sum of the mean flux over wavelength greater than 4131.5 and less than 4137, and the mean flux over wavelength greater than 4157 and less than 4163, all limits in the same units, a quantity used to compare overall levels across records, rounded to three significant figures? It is 2.01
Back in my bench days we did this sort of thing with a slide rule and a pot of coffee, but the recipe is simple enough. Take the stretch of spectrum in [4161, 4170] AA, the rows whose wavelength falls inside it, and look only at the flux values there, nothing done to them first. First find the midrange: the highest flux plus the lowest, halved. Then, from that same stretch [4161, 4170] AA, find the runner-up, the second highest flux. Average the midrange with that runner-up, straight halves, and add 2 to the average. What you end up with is 6.18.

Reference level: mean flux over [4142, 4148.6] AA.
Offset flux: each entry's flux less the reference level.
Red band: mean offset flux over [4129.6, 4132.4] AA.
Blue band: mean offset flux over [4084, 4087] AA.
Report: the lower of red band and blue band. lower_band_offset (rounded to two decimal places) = -0.19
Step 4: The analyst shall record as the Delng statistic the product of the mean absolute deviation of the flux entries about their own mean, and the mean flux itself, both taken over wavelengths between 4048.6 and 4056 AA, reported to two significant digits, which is 0.59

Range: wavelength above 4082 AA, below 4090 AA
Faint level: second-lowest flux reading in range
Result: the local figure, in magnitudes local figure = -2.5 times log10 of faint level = -1.36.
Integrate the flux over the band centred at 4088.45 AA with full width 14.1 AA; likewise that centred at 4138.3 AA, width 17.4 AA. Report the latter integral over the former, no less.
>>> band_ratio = 1.2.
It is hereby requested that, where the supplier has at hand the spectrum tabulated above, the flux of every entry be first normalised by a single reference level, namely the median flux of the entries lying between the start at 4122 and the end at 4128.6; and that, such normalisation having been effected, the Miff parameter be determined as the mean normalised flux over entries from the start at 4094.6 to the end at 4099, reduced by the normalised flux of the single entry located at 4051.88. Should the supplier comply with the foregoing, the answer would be -0.14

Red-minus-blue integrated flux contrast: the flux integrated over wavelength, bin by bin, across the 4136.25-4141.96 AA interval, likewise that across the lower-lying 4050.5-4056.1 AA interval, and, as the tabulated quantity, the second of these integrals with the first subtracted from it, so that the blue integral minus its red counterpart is -1.4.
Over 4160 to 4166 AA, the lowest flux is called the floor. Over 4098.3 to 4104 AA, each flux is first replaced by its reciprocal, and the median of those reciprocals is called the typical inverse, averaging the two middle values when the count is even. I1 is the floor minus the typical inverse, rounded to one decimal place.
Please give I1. 3.5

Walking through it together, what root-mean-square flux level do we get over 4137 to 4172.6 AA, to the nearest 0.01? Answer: 3.92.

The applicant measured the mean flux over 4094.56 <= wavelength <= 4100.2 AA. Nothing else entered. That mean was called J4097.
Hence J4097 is 3.3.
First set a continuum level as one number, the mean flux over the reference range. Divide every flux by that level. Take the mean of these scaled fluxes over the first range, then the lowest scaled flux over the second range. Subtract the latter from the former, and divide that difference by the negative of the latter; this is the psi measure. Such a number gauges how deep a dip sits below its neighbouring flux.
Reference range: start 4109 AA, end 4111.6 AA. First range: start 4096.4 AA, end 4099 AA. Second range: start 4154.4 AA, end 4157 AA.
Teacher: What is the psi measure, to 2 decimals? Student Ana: 0.21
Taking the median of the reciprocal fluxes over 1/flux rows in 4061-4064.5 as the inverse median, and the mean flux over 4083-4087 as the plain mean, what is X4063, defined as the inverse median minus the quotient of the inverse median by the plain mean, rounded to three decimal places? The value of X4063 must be 0.191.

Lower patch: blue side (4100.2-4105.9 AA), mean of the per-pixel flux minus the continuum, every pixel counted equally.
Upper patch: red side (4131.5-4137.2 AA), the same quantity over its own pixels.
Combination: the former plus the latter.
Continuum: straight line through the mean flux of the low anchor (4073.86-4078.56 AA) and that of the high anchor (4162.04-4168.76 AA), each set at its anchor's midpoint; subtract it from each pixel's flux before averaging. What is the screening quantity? -1.23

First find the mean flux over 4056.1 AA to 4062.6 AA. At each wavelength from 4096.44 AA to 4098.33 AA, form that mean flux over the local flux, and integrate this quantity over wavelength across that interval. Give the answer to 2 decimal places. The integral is 2.25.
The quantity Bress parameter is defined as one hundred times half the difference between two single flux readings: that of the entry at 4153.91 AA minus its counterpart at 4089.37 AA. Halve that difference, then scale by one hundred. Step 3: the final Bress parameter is 22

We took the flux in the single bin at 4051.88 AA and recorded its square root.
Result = 1.96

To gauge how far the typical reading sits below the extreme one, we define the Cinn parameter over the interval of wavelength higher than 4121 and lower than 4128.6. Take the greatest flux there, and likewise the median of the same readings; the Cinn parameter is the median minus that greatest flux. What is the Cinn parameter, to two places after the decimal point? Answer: -0.39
